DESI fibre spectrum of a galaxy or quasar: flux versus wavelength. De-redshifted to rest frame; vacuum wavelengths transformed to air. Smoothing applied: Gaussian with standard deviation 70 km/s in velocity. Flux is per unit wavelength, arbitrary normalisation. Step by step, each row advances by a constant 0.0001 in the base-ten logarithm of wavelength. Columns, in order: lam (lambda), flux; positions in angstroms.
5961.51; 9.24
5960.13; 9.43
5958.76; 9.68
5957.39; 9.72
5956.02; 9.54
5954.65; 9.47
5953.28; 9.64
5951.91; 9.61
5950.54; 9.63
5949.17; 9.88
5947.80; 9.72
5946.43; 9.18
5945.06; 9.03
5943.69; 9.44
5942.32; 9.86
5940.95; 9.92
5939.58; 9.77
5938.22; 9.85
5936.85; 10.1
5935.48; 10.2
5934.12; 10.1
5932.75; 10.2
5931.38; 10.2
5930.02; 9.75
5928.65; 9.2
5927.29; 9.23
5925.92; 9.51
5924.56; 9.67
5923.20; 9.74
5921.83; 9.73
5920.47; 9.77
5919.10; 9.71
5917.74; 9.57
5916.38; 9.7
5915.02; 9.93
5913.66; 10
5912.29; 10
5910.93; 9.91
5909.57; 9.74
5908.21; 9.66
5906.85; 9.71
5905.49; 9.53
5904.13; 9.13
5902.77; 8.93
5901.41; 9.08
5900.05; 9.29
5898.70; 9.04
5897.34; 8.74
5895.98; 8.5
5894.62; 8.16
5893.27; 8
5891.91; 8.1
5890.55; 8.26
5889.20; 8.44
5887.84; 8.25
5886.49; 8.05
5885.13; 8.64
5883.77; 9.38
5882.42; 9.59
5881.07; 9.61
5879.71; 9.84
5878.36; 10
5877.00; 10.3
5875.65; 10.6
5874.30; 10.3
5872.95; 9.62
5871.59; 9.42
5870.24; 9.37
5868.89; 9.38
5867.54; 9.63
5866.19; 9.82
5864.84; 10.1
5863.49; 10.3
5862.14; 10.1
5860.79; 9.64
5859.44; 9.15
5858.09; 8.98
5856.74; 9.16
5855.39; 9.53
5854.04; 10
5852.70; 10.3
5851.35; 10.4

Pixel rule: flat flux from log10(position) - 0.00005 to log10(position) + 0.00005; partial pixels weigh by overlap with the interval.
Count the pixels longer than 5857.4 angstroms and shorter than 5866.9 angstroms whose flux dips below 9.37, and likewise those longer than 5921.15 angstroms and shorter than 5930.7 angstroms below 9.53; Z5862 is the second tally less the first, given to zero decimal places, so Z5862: 1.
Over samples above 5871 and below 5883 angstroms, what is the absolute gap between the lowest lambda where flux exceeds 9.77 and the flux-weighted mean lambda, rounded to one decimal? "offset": 2.7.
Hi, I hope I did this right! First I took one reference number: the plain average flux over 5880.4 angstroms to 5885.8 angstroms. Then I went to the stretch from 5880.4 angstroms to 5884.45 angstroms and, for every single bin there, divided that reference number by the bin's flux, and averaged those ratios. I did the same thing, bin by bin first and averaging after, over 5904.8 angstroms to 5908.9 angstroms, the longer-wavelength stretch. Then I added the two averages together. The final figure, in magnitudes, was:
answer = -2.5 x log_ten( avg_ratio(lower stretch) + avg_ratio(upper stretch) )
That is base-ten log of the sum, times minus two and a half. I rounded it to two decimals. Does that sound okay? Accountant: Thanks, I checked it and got -0.72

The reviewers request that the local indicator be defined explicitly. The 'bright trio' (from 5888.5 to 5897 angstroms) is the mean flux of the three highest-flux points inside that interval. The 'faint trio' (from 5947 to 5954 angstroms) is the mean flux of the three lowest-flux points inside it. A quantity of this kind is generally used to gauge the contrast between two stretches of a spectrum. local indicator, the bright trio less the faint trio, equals -1.2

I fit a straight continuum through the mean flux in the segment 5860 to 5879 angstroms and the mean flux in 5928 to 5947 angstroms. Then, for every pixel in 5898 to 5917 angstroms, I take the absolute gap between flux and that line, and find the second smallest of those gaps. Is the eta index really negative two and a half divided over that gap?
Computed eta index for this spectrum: -28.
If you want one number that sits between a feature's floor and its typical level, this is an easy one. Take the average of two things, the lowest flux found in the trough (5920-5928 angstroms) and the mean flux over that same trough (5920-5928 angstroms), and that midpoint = 9.4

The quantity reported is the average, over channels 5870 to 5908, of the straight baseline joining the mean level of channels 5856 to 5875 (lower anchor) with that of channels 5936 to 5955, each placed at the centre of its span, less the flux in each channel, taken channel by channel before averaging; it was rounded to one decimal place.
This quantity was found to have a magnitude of 0.5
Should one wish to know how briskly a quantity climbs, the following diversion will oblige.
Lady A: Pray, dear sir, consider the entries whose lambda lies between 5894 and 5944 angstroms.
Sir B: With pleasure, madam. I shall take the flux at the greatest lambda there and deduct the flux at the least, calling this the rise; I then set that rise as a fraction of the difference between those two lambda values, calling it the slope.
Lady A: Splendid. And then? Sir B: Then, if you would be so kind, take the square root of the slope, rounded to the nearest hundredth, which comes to 0.16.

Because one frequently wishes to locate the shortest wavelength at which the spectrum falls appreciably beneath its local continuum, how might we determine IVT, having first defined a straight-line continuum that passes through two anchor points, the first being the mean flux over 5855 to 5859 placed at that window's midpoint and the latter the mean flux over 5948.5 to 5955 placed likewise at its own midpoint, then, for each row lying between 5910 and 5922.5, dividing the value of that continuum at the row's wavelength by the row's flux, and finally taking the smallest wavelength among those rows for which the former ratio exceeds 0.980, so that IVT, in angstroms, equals 5917.74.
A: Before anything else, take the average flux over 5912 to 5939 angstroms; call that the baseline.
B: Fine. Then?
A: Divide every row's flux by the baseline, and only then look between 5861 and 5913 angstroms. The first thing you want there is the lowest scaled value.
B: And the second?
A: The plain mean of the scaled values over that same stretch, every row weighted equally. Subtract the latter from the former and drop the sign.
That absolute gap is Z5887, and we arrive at 0.14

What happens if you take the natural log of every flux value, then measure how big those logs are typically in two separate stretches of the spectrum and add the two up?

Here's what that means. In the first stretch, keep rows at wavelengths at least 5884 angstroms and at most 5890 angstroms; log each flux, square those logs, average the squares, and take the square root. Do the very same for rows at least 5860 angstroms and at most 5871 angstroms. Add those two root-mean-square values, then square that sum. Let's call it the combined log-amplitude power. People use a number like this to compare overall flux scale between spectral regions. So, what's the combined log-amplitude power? 19.4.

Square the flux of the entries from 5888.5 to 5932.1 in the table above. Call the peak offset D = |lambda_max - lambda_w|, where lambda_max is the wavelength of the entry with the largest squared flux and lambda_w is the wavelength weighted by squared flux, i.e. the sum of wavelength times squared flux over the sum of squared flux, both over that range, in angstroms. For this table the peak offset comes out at 19.9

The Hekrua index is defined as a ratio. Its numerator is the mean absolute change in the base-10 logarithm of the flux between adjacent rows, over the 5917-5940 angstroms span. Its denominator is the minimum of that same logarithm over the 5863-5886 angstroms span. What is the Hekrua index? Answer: 0.0072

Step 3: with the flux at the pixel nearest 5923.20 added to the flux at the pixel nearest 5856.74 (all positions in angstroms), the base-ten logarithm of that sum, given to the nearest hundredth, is 1.28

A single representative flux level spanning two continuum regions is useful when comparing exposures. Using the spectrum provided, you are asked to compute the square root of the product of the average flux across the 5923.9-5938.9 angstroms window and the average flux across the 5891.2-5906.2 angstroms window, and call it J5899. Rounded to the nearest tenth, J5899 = 9.3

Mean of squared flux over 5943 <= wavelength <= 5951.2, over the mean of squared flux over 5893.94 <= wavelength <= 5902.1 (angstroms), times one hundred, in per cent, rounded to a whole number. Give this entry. 116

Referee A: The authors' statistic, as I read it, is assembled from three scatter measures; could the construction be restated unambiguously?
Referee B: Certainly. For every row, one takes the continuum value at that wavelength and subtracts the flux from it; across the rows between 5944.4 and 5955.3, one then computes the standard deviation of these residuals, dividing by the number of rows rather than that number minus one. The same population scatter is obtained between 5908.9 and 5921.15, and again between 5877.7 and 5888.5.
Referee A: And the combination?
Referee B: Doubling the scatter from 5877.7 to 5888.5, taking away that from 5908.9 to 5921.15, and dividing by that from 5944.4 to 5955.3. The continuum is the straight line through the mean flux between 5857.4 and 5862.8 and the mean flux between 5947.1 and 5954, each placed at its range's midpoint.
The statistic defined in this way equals 4.9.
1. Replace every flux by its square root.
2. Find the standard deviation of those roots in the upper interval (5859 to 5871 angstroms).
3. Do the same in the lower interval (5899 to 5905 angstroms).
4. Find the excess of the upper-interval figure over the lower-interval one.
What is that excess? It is 0.038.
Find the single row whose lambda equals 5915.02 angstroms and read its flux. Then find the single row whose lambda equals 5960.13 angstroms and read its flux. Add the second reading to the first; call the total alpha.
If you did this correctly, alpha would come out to 19.4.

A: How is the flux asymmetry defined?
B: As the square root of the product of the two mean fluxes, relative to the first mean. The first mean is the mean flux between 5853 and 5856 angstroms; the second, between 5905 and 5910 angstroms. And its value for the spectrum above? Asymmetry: 0.99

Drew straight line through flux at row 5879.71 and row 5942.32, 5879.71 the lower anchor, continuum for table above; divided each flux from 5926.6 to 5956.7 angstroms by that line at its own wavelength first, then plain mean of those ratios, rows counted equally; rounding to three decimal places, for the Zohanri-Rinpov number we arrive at 0.984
